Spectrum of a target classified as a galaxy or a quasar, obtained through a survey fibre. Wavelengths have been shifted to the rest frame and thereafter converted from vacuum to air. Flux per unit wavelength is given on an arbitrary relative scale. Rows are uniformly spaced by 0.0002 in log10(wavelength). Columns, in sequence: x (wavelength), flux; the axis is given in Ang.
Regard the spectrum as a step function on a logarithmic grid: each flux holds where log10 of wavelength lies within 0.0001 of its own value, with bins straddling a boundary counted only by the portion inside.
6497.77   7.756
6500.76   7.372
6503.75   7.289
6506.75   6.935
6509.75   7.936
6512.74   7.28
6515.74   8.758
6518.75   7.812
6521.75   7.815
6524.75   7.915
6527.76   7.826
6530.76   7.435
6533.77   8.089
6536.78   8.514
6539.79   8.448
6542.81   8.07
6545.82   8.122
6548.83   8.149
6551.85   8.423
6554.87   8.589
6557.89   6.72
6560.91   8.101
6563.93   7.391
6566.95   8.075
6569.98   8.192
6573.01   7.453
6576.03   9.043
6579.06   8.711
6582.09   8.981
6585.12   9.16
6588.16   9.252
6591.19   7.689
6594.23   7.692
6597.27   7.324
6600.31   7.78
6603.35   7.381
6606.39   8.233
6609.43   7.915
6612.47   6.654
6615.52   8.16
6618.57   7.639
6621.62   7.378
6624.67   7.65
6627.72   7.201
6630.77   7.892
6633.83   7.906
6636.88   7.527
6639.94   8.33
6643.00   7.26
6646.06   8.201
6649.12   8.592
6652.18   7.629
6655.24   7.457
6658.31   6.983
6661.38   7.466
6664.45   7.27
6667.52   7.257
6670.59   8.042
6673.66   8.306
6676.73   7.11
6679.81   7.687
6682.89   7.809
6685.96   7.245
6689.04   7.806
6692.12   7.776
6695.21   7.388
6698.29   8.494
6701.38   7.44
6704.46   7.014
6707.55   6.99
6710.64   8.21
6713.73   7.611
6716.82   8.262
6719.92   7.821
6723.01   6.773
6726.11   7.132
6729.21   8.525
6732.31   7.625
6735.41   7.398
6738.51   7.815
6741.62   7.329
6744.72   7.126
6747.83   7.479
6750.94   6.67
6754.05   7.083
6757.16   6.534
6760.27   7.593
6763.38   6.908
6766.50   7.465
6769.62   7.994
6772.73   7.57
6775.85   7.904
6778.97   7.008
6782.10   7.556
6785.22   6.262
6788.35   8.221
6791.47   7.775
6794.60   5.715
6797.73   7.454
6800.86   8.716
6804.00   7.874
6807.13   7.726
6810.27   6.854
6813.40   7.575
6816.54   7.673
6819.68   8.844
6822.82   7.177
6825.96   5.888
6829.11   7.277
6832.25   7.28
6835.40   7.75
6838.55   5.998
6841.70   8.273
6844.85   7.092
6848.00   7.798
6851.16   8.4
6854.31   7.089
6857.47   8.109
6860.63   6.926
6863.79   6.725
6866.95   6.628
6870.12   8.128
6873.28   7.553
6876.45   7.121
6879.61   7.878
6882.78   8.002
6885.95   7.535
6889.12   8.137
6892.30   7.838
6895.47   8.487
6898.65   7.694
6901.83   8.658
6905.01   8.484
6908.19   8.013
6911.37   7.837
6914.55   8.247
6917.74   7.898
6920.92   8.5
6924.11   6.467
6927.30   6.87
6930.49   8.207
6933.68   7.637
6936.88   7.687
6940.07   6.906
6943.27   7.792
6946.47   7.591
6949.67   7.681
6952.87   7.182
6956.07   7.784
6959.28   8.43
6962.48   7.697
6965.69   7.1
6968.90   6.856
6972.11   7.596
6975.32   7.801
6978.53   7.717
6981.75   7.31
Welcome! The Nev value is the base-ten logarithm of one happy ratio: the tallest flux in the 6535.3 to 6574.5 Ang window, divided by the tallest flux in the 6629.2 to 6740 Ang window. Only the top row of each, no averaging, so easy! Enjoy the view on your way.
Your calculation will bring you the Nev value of 0.00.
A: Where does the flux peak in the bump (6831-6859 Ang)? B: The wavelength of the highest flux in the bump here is 6851.16 Ang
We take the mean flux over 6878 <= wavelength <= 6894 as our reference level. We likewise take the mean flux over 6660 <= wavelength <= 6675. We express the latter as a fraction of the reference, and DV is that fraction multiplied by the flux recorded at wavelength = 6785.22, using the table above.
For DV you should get 6.1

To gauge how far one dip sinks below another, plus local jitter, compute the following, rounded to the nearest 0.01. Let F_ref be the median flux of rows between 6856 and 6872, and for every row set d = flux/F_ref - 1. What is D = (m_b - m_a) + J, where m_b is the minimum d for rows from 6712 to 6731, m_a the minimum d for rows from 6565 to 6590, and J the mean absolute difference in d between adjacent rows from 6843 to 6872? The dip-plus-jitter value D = 0.02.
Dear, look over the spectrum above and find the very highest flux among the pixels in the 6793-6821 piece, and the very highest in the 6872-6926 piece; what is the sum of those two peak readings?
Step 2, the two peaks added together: 17.5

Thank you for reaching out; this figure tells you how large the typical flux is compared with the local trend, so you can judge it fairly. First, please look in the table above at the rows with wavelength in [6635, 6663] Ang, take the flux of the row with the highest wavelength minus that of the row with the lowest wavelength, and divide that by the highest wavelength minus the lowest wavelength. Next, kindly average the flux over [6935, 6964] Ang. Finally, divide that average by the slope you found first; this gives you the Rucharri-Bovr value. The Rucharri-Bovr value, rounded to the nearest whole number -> -3068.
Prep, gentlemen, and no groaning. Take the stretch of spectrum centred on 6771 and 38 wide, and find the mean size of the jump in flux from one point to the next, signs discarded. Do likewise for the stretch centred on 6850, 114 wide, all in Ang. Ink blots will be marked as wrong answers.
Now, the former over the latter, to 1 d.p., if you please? 1.0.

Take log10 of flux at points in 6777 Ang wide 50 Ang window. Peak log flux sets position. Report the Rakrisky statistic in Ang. 6800.86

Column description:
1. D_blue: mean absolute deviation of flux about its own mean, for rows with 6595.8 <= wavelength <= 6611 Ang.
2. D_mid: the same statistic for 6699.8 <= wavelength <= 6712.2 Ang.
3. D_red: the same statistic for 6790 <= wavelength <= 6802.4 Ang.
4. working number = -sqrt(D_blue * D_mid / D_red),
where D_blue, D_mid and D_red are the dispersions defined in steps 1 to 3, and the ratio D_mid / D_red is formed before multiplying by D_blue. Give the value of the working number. -0.38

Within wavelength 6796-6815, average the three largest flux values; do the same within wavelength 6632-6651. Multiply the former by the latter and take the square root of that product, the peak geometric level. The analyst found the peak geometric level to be 8.24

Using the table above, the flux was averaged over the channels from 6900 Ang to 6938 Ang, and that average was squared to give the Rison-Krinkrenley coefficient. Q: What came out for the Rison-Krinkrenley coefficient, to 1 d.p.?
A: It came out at 62.0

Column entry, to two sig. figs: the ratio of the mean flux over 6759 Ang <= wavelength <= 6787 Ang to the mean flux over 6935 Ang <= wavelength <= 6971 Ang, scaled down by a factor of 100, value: 0.0098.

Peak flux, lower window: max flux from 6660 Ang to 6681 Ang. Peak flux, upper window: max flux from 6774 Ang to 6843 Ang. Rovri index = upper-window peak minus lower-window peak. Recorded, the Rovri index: 0.54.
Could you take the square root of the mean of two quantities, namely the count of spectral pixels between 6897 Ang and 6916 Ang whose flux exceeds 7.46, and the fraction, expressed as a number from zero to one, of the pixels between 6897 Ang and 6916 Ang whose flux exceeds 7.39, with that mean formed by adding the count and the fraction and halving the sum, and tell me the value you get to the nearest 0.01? 1.87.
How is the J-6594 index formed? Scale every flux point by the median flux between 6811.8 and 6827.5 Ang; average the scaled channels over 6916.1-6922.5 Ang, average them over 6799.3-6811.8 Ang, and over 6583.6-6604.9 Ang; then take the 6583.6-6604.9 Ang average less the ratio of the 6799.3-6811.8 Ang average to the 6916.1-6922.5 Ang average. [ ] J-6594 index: 0.11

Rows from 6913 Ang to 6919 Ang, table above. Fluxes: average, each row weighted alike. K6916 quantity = 8.07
